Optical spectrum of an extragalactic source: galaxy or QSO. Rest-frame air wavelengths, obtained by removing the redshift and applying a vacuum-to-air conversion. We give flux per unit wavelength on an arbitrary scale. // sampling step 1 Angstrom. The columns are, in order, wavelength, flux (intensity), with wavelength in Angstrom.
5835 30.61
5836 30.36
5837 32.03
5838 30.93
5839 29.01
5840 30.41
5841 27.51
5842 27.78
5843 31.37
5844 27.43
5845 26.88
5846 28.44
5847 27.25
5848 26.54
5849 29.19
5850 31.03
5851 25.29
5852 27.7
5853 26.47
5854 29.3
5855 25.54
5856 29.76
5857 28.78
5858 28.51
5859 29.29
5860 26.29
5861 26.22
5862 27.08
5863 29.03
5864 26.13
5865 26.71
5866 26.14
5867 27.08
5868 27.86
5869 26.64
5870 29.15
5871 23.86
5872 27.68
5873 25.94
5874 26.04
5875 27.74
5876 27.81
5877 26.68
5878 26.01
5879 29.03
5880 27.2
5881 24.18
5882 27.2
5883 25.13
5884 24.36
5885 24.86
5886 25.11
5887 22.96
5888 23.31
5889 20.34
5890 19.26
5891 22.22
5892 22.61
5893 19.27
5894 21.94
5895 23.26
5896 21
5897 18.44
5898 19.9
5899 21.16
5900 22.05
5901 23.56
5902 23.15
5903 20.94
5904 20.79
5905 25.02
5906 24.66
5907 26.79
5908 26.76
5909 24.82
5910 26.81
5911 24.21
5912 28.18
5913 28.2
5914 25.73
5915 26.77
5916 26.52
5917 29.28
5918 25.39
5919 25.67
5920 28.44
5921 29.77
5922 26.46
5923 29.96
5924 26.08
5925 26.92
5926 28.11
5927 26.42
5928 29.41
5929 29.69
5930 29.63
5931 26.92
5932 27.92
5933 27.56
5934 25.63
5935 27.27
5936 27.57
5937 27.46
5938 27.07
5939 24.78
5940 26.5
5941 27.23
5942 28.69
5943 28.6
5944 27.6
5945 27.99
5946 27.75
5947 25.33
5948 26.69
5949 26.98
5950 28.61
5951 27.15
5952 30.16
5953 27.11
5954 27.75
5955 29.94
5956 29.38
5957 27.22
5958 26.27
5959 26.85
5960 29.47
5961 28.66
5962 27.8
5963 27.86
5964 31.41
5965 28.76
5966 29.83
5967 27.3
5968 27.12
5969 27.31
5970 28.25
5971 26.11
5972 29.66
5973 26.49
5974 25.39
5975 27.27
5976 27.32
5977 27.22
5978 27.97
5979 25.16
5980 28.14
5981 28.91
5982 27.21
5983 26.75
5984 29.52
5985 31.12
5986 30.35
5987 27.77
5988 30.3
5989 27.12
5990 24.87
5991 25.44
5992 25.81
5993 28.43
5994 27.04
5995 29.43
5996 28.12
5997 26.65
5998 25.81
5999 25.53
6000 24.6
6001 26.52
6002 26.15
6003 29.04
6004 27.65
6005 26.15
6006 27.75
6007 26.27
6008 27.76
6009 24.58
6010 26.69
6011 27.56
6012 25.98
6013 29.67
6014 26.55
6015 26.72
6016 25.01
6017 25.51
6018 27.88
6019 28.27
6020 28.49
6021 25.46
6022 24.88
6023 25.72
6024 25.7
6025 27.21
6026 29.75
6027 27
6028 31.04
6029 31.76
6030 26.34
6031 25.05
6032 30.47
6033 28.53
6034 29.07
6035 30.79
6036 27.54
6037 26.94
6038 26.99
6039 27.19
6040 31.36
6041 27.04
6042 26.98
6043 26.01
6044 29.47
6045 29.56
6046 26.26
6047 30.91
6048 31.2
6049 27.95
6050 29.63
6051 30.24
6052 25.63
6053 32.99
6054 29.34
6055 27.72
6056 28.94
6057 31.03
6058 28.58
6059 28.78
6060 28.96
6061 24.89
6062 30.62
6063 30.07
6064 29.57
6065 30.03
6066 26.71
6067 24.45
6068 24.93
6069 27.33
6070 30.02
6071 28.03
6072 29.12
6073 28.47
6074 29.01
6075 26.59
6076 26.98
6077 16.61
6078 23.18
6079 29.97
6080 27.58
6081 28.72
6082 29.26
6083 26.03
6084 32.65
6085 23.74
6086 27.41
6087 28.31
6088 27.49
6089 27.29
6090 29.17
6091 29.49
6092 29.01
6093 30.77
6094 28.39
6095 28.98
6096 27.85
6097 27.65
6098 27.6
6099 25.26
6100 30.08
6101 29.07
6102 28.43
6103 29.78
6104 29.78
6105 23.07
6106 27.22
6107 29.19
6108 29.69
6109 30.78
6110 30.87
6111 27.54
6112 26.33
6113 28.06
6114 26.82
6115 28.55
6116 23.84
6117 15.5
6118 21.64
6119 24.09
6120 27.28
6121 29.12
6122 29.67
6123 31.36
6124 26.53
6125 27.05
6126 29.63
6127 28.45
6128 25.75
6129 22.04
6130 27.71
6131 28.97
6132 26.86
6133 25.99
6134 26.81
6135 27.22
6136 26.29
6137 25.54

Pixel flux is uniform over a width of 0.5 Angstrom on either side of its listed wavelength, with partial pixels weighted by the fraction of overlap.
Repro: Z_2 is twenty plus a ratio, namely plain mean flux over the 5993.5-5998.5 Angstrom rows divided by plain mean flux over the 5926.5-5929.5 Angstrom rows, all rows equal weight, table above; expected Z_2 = 21.0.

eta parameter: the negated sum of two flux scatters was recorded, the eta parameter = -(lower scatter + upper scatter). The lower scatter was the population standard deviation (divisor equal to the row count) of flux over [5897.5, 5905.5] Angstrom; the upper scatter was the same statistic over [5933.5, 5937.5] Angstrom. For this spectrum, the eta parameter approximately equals -2.4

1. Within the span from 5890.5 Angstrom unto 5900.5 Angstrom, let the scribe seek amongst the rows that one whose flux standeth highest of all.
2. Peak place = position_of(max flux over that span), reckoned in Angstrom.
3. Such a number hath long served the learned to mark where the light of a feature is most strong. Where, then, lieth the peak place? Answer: 5895 Angstrom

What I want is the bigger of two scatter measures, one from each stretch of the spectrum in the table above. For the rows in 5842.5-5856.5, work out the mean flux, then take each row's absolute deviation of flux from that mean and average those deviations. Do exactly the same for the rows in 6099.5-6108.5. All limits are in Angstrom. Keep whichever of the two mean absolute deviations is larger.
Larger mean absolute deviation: 1.57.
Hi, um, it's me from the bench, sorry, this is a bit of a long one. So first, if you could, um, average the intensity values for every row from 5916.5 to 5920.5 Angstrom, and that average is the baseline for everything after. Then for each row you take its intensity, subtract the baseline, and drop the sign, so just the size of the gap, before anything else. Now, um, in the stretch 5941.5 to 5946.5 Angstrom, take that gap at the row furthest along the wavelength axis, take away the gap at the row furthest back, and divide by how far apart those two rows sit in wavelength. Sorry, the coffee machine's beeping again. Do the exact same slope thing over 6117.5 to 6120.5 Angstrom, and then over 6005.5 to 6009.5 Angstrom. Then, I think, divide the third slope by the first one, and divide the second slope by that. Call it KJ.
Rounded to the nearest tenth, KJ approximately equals 0.9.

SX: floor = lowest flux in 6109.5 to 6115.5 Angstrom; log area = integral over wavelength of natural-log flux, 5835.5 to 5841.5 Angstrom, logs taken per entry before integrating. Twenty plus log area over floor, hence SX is 20.8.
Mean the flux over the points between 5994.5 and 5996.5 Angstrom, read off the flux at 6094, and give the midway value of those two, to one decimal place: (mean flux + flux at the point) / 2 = 28.6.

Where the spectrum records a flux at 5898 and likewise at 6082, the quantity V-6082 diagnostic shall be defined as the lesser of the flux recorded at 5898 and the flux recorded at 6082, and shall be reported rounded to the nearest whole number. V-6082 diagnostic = 20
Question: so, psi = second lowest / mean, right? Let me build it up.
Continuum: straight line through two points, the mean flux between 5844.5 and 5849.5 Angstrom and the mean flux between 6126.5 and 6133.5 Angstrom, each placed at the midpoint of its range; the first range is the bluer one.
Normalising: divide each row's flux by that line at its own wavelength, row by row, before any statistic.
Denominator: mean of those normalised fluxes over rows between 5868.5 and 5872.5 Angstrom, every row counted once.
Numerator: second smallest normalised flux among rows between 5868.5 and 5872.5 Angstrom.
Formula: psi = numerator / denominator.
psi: 0.99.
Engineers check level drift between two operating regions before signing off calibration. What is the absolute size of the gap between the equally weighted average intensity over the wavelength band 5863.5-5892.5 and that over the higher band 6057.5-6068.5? 2.5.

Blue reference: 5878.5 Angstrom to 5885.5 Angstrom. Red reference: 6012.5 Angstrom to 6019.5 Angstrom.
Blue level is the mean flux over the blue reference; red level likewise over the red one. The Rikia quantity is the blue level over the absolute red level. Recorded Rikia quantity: 0.96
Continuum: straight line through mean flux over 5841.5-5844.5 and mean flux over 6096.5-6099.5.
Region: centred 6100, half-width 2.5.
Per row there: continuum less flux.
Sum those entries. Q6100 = -6.3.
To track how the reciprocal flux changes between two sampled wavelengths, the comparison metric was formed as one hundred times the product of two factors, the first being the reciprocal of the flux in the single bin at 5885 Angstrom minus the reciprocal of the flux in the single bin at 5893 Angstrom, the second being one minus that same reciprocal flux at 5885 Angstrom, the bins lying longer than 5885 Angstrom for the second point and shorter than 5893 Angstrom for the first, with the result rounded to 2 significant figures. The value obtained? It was -1.1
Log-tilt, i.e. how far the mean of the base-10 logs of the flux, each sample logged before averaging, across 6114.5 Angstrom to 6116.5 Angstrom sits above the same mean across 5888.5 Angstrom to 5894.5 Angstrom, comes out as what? 0.096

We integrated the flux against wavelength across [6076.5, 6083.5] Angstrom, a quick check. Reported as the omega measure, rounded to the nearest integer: 181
